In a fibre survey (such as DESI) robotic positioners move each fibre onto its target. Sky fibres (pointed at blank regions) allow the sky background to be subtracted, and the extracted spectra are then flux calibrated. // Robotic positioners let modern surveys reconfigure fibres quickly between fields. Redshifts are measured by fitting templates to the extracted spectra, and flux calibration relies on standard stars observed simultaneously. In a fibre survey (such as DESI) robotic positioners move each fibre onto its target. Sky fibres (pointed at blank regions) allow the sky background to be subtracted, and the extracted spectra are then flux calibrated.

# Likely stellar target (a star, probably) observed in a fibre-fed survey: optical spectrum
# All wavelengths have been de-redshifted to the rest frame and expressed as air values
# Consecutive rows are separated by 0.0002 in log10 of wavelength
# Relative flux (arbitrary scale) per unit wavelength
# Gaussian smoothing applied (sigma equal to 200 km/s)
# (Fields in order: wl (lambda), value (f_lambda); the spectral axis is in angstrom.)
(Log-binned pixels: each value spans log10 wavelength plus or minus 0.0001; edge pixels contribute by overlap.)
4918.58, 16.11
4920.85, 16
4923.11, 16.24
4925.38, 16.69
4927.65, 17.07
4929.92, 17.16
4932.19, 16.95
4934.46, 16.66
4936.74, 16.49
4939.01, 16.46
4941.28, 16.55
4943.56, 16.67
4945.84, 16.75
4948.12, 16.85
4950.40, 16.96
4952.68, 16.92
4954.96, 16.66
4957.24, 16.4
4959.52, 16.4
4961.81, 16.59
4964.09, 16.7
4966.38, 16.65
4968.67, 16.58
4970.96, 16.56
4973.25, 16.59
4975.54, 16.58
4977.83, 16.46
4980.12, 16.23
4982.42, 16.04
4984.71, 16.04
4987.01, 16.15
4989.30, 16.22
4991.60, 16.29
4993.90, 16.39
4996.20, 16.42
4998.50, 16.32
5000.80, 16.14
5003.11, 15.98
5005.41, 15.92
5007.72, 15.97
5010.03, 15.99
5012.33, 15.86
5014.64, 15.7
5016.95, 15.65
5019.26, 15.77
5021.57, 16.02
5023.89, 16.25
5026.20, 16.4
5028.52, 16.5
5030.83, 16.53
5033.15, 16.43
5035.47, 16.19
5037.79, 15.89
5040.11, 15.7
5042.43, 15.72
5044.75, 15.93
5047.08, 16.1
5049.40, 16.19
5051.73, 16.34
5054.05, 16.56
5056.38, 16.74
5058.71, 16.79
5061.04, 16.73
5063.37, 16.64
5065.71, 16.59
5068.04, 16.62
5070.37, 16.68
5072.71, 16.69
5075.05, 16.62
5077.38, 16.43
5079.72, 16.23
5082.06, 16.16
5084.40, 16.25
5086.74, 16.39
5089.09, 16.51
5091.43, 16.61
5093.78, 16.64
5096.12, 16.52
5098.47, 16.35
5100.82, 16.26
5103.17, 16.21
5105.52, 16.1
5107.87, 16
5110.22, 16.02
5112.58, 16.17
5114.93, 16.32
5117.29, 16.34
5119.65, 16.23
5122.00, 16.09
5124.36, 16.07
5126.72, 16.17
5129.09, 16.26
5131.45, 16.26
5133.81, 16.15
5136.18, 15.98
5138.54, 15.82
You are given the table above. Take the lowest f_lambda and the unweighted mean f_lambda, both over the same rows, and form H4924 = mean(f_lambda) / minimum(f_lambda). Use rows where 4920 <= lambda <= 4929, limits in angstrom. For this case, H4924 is 1.03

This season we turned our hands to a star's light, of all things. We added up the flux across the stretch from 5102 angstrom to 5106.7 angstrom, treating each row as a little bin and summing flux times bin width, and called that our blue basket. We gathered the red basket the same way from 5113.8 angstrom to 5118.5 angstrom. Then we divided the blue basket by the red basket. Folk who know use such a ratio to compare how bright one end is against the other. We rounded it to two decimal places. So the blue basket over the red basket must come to 0.99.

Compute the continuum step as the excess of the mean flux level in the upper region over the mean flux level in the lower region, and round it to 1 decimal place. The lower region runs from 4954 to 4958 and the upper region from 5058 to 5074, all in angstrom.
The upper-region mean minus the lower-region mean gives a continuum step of 0.1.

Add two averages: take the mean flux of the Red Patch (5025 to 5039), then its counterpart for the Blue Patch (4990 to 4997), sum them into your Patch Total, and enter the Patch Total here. 32.7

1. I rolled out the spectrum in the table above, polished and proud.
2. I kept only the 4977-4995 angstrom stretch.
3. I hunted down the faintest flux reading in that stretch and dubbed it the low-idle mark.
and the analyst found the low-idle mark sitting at 16.04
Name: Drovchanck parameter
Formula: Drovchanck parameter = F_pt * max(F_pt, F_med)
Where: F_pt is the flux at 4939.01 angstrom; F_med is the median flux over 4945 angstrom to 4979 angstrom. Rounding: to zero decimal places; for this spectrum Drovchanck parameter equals 273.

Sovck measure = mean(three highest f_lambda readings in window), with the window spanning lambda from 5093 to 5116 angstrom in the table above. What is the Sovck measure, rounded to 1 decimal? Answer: 16.5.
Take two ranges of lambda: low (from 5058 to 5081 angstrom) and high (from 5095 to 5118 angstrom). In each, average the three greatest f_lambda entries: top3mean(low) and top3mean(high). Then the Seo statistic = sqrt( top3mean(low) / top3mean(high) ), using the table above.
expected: 1.01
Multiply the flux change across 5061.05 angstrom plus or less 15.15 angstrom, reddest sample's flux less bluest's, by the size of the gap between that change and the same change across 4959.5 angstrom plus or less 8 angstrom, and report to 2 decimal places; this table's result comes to 0.41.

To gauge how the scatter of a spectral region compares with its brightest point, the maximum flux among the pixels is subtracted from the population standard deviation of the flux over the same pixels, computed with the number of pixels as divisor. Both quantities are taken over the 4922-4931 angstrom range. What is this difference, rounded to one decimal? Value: -16.8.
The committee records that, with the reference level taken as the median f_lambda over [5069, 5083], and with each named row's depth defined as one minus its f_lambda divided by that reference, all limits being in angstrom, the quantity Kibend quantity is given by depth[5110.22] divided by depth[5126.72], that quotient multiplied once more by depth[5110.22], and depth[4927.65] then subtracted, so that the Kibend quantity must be 0.076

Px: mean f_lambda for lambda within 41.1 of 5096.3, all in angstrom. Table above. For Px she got 16.4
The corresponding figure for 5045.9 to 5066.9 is 16.5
